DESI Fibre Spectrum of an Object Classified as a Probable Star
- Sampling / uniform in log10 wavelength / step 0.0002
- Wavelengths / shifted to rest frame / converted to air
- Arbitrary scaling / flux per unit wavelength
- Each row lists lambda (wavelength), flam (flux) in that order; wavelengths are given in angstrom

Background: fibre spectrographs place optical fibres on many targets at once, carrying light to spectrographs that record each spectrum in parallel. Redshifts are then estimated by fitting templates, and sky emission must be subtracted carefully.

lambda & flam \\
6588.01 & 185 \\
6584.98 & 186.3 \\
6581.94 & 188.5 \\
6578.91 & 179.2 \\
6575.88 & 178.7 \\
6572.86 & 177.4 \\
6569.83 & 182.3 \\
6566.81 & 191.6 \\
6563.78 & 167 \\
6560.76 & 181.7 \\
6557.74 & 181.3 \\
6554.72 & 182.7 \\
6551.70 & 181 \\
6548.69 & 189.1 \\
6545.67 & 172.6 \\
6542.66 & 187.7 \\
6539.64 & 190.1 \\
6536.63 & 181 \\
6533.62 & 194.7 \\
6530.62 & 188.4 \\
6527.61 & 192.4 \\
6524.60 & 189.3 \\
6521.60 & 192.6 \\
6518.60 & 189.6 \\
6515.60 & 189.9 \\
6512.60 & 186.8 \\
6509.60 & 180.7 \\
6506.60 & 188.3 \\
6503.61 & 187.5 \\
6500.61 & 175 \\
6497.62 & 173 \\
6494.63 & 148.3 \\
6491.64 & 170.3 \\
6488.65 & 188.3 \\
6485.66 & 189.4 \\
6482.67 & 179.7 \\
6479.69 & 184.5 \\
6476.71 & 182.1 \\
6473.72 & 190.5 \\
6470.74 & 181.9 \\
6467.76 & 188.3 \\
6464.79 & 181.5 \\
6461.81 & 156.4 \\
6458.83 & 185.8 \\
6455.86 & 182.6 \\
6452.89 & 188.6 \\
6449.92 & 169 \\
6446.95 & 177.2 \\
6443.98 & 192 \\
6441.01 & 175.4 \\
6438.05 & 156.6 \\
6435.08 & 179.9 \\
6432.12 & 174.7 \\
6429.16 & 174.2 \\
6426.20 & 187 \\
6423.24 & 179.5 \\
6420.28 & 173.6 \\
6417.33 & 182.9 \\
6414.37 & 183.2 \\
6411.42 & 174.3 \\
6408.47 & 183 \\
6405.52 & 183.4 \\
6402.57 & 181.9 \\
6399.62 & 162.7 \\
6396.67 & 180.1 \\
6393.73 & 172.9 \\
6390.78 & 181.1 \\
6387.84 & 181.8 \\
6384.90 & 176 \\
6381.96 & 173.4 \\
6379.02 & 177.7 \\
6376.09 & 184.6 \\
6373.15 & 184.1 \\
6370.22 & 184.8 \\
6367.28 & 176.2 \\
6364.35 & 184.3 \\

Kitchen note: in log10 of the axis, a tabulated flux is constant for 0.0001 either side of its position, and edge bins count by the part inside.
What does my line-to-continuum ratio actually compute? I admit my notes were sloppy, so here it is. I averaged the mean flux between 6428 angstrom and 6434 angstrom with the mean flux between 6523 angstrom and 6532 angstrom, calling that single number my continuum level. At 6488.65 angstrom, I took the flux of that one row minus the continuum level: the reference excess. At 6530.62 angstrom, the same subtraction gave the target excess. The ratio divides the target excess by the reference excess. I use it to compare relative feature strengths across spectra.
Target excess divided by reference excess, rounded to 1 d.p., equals 1.0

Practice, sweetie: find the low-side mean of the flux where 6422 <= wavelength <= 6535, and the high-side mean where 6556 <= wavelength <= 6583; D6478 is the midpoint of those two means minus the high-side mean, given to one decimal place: 0.3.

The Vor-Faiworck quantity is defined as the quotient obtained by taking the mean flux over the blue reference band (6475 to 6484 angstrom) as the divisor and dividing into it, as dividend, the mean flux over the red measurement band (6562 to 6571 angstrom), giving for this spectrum 0.99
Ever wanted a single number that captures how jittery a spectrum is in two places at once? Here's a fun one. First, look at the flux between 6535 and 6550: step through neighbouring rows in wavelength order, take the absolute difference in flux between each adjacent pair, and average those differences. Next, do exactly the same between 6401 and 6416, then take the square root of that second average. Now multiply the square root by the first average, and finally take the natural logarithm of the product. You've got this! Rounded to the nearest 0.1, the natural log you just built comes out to 3.2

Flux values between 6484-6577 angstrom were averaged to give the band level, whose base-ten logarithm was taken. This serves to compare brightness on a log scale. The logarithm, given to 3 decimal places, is 2.262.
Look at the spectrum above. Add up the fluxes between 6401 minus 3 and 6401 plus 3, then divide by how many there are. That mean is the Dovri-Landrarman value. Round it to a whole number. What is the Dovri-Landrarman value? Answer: 172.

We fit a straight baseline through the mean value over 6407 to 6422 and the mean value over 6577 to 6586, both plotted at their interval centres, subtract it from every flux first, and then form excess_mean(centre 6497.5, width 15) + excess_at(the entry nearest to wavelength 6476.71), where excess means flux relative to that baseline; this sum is -10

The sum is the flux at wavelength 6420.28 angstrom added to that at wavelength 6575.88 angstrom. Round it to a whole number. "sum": 352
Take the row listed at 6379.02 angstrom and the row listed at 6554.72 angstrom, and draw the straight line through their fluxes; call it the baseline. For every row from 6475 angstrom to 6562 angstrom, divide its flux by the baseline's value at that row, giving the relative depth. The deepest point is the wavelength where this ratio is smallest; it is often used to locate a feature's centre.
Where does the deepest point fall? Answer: 6494.63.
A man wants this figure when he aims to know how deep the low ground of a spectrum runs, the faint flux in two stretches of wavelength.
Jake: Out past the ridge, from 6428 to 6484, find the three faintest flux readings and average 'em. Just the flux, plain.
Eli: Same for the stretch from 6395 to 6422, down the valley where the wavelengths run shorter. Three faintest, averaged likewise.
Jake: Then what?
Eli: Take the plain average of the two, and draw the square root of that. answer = 12.86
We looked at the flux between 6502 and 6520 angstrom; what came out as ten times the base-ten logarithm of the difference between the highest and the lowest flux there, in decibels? 10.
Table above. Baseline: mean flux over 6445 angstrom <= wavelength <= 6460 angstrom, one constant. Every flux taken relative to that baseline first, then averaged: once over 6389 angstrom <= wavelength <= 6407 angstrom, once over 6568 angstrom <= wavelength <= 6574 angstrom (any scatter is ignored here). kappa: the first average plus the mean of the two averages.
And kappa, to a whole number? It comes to -6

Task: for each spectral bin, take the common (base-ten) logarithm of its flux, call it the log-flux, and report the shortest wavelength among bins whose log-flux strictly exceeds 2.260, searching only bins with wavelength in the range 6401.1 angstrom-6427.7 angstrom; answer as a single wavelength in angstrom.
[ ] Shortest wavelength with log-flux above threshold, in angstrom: 6405.52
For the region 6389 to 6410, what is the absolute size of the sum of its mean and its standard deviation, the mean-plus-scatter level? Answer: 185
